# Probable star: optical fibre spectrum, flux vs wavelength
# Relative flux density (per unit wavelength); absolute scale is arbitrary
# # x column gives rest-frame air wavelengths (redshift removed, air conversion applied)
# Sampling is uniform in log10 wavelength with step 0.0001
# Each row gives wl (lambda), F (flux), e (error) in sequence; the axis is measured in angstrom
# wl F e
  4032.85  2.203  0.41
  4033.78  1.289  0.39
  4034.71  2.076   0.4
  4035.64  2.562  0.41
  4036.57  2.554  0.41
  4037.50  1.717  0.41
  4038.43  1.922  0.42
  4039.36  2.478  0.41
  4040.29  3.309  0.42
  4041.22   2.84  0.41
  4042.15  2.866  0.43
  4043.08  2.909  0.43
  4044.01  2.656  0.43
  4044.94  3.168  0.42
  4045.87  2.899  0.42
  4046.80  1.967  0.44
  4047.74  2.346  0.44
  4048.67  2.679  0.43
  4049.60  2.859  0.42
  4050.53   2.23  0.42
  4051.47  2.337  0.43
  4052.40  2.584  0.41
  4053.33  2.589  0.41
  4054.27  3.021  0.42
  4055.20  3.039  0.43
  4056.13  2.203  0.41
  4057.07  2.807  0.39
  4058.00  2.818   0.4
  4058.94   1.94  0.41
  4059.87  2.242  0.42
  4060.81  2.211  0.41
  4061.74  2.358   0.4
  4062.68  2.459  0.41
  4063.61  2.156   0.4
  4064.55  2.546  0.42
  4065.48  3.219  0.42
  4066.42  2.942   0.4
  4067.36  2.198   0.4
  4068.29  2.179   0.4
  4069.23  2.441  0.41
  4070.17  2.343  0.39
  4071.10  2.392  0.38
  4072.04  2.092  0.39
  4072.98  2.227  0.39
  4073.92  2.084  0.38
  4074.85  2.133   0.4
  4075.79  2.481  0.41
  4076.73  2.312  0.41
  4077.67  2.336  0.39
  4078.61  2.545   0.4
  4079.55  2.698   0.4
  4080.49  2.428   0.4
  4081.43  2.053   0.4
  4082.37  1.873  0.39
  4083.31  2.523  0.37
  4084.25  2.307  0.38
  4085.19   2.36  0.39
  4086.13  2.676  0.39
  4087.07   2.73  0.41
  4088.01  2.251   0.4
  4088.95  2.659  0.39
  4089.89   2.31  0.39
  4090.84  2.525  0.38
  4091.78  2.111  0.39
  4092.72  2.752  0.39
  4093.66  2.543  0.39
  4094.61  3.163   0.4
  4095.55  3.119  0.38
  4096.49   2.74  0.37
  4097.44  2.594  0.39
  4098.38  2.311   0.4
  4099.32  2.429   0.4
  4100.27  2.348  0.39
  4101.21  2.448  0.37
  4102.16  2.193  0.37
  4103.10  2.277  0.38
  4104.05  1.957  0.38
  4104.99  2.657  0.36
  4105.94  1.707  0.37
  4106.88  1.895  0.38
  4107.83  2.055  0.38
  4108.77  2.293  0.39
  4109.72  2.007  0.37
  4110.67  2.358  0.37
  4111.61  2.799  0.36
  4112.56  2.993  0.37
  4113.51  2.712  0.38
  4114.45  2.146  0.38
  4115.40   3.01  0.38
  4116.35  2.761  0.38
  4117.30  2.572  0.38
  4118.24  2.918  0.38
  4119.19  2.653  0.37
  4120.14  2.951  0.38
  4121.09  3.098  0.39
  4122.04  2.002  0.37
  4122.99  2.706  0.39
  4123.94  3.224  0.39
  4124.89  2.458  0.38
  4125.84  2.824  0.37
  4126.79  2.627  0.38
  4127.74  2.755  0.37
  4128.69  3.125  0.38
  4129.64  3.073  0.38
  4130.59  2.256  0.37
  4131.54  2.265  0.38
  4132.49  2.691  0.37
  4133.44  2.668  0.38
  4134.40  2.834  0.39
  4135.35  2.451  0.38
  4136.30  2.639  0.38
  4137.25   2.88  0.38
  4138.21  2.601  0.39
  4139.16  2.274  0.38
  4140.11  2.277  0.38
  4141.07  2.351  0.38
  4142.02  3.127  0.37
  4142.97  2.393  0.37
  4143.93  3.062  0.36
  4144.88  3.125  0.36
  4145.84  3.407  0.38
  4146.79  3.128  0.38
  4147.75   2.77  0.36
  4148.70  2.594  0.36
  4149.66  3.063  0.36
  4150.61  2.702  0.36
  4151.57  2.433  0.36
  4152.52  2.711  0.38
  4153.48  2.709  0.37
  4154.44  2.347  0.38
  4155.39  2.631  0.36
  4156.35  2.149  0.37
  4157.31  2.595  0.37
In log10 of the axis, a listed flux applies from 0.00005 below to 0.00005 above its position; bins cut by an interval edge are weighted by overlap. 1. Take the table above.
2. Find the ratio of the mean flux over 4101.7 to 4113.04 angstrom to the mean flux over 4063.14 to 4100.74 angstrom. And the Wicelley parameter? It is 0.92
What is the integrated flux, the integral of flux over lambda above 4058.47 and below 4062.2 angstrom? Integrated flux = 8.2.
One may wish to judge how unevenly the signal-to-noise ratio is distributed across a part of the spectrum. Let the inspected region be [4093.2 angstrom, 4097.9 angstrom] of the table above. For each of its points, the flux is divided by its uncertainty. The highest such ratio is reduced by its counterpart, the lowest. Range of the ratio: 1.7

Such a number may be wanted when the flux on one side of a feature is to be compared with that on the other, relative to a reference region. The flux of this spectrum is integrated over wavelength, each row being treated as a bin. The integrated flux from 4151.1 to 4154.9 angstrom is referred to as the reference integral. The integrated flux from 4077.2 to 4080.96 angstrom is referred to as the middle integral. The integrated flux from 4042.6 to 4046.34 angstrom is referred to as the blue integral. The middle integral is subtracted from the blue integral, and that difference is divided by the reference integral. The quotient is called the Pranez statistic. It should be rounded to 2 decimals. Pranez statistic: 0.15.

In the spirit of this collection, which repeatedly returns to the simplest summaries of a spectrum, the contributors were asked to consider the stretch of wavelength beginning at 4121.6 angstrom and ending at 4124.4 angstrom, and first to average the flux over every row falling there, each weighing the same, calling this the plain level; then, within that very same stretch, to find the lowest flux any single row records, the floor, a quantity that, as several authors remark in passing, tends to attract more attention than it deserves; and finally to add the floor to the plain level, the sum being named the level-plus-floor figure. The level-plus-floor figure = 4.65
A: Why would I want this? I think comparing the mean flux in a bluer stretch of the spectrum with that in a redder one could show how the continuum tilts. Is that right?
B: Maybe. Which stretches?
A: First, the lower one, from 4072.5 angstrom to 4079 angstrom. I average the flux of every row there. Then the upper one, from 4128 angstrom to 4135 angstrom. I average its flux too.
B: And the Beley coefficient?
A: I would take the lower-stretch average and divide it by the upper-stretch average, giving 0.85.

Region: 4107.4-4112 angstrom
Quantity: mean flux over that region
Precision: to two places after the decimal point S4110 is 2.30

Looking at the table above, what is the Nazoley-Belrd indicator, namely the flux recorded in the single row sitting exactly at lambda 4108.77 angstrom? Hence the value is 2.293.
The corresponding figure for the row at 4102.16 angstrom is 2.193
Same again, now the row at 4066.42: 2.942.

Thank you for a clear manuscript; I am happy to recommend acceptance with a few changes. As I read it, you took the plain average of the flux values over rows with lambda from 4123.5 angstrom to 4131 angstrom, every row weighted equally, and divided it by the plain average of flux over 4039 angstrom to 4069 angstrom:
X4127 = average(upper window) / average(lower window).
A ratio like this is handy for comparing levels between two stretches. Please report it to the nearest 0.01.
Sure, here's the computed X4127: 1.08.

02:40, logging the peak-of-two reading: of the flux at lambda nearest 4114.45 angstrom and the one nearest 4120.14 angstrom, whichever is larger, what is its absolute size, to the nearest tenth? 3.0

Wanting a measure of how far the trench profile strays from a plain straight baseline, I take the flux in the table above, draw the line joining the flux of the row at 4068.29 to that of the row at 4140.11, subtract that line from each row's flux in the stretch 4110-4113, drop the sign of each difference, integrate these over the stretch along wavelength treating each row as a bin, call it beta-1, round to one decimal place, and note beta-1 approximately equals 1.4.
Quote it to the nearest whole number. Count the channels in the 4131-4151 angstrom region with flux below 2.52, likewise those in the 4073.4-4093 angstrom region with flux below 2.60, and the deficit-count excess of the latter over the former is 10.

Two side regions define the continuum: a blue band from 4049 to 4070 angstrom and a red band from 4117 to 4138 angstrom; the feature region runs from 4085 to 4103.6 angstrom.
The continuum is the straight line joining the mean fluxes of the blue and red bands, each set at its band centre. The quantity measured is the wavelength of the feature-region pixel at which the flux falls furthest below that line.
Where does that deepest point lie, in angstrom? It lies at 4091.78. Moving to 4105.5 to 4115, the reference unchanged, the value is 4105.94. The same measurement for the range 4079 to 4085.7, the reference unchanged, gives 4082.37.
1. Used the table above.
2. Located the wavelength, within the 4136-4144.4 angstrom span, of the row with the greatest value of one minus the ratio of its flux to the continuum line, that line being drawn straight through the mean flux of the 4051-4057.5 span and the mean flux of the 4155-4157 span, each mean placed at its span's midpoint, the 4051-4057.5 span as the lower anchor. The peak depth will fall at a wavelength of 4139.16 angstrom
